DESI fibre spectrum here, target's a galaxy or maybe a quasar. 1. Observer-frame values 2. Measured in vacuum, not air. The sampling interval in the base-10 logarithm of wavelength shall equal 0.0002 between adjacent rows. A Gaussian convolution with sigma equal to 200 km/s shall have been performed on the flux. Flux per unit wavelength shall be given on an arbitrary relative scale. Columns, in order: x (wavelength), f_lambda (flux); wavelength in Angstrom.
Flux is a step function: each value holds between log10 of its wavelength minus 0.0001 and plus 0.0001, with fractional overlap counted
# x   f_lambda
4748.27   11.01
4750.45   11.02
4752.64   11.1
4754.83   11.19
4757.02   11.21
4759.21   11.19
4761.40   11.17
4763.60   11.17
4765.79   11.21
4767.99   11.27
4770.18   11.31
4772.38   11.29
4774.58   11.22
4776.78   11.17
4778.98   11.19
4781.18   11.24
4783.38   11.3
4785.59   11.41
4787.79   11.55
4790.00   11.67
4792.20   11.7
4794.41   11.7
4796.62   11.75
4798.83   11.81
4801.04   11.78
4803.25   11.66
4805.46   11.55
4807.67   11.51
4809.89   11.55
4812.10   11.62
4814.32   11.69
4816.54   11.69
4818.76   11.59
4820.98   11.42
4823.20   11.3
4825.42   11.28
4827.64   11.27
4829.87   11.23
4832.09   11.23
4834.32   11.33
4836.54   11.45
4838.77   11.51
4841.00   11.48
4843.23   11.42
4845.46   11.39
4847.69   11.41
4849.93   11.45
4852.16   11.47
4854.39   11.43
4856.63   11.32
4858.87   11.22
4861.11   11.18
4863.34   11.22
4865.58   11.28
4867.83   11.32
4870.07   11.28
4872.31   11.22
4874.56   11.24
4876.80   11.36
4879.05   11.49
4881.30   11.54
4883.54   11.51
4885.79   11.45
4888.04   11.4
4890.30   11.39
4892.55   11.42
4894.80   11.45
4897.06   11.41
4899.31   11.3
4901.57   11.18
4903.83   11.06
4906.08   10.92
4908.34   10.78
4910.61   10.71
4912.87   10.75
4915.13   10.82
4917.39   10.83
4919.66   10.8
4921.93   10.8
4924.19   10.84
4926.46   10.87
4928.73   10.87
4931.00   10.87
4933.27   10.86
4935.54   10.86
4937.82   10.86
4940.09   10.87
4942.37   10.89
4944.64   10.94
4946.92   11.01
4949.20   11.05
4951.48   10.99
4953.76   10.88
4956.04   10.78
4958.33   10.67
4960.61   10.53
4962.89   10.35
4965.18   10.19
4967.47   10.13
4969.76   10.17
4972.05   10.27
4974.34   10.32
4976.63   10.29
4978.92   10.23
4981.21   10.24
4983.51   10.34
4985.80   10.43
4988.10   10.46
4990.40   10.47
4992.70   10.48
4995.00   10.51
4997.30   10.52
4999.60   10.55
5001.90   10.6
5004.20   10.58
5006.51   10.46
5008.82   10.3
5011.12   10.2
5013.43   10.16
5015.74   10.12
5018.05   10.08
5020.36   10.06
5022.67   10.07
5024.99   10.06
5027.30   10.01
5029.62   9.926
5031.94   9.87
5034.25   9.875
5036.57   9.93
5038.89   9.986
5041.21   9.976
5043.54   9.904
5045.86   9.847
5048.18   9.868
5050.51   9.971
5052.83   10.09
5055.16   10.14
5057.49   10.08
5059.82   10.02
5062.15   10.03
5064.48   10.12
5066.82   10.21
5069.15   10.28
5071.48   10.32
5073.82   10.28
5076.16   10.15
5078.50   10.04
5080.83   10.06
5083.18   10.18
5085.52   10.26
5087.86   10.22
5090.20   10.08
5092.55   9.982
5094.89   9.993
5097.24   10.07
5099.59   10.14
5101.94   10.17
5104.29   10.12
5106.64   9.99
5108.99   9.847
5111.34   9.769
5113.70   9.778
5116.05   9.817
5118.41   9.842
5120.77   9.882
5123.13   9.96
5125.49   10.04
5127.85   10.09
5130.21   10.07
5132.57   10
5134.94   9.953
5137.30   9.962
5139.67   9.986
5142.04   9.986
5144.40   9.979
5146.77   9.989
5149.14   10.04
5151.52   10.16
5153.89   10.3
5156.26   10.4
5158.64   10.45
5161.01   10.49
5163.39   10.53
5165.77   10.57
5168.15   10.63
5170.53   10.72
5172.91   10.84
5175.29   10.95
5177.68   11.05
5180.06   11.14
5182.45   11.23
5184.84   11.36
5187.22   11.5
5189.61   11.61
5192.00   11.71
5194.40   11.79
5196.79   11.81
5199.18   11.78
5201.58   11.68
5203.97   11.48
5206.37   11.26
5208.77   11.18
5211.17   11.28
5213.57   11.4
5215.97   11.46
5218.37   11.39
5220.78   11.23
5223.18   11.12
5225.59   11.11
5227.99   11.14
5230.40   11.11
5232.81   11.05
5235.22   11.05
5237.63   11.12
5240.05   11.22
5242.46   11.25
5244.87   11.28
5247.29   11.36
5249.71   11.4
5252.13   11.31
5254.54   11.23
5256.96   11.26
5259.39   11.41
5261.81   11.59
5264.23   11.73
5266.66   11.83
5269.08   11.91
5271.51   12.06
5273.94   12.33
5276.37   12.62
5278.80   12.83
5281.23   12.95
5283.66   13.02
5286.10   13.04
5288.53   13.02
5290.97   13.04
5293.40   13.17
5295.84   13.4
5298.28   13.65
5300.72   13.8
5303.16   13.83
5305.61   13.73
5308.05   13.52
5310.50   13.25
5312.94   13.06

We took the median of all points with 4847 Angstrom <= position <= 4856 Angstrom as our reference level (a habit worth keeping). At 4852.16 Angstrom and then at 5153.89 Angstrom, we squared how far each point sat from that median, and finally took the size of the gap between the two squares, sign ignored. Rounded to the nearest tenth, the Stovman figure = 1.3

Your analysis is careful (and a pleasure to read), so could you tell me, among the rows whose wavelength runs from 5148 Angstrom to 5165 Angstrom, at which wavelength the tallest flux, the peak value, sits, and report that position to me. 5163.39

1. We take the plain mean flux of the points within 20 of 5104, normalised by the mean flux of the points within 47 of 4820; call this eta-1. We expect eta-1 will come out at 0.87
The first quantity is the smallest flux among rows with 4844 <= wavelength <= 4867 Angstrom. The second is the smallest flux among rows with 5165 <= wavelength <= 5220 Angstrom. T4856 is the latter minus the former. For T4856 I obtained -0.61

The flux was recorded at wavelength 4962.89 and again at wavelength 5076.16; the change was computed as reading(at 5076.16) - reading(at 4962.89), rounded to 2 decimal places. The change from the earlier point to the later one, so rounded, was -0.20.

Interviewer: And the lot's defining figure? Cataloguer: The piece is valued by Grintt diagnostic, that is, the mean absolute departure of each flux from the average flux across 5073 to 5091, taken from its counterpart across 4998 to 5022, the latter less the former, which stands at 0.11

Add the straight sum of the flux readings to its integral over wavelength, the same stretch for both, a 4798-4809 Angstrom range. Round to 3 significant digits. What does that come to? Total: 187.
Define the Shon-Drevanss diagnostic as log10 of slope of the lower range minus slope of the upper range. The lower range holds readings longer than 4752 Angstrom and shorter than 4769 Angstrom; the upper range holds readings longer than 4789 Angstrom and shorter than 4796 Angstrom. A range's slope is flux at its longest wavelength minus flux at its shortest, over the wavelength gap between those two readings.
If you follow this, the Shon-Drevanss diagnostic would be -2.4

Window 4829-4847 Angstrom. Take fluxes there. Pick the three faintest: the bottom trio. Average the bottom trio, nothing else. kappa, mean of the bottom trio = 11.3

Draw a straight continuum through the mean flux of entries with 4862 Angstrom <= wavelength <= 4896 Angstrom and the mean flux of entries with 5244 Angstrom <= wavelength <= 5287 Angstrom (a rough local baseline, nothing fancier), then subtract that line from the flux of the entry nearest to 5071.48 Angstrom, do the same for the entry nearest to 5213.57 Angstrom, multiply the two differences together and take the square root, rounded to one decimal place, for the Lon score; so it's 0.8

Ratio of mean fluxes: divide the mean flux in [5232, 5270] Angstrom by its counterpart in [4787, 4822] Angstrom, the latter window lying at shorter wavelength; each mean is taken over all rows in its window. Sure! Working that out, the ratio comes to 0.98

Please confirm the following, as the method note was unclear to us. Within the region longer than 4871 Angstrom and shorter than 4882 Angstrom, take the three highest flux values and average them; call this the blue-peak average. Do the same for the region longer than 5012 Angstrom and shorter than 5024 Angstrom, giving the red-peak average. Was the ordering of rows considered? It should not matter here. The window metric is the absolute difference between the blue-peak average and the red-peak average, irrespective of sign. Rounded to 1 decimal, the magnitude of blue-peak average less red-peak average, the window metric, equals 1.3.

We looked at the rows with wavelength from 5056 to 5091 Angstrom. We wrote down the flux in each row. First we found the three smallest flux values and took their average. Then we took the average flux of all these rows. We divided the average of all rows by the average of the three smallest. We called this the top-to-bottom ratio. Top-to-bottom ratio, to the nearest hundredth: 1.01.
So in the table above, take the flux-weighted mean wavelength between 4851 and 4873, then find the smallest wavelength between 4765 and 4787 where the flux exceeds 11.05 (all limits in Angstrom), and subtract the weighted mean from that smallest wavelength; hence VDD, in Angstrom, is -96.4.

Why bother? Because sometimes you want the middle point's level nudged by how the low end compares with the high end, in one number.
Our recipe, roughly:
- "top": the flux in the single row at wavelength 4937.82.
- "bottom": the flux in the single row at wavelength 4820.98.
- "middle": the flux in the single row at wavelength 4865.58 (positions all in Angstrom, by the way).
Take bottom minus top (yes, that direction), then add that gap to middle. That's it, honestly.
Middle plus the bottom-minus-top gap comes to 12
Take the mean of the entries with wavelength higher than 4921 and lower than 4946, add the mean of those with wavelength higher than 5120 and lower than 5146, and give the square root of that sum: 4.57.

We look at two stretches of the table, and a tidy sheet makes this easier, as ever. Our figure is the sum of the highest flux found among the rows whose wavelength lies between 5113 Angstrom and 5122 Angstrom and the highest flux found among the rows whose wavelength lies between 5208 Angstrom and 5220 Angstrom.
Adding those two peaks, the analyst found 21.3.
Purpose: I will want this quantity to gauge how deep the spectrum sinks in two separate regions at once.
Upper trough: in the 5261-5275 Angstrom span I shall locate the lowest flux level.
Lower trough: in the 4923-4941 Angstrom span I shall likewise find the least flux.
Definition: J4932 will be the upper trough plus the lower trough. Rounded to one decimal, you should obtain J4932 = 22.4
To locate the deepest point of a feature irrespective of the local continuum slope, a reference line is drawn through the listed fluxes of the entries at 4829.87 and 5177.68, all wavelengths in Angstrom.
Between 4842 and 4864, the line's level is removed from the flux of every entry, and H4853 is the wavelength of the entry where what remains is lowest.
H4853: 4861.11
